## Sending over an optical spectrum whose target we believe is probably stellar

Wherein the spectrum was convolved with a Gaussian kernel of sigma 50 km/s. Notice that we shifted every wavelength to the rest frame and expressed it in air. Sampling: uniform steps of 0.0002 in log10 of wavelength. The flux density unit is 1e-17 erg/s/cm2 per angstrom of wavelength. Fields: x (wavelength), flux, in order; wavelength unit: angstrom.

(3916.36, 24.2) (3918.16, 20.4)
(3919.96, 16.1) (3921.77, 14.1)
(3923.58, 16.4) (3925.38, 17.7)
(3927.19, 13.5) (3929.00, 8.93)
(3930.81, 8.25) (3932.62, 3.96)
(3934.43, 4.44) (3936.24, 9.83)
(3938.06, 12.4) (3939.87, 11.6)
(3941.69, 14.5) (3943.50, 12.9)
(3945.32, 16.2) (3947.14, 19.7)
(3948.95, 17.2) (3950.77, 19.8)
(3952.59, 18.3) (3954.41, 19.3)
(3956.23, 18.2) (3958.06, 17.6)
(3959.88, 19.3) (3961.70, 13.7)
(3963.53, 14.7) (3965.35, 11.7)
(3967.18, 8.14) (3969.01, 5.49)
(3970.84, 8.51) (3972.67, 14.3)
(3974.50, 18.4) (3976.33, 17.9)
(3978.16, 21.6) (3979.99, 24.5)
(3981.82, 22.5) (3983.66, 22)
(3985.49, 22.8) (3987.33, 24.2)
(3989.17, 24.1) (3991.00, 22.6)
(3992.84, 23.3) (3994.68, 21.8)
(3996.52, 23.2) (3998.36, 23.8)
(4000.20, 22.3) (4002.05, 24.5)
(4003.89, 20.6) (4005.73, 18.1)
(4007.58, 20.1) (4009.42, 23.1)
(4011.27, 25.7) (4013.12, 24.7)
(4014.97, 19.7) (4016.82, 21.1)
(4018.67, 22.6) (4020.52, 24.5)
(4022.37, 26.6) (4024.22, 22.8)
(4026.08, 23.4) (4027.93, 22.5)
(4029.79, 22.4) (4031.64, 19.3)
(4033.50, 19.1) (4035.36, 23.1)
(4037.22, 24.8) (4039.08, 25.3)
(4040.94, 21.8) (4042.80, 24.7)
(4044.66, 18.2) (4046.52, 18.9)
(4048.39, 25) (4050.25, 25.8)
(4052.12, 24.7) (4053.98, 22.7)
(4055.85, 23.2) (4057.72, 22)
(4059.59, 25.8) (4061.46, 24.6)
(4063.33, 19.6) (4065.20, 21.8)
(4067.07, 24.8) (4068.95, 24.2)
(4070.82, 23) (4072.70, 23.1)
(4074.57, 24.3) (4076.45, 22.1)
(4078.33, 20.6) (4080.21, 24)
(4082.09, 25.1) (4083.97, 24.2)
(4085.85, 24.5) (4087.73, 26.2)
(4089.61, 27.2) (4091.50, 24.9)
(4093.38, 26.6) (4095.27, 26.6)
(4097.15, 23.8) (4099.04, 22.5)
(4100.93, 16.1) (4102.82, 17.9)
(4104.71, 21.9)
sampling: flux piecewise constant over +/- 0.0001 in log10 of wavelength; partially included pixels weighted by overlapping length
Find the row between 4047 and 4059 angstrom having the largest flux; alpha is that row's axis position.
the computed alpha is 4050.25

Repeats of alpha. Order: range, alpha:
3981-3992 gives 3987.33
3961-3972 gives 3963.53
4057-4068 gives 4059.59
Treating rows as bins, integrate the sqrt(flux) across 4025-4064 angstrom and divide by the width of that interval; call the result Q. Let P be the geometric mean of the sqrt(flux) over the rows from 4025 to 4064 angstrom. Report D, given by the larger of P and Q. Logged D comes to 4.8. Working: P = 4.8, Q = 4.76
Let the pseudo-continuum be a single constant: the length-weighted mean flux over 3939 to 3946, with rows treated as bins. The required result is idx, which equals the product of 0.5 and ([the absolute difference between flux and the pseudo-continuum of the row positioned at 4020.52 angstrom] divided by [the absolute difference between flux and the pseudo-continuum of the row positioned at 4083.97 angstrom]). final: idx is 0.5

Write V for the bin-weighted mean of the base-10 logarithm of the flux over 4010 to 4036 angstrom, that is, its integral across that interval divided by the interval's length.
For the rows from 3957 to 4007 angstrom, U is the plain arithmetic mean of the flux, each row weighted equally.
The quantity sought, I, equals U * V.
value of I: 25.6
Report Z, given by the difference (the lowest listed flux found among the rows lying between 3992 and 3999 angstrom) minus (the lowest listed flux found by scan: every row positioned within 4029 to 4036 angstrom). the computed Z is 2.7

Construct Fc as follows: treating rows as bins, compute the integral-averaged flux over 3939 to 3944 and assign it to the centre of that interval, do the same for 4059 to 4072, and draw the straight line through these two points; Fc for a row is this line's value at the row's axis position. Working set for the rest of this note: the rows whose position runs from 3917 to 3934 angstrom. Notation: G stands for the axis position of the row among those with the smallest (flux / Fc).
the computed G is 3932.62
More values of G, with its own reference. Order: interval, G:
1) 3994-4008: 4005.73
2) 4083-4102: 4100.93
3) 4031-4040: 4033.50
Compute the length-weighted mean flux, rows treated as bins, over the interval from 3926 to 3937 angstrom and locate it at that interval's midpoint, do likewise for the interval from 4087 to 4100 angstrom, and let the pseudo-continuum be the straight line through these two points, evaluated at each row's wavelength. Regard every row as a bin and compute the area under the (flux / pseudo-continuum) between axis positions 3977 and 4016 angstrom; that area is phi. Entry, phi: 58 angstrom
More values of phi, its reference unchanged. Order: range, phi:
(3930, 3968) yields 51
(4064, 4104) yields 39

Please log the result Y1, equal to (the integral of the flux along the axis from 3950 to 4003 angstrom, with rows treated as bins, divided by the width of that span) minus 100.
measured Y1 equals -81.1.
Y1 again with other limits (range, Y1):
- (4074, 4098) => -75.4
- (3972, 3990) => -78.7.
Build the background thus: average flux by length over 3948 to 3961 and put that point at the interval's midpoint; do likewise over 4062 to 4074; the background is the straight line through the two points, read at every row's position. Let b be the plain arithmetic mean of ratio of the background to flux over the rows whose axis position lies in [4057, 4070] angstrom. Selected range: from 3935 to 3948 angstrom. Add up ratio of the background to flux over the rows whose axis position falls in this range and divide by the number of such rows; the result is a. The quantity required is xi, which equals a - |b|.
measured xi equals 0.4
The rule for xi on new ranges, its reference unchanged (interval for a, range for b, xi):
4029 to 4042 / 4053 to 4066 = 0.0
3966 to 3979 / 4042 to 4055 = 0.8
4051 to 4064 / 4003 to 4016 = 0.0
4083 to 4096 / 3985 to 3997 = 0.1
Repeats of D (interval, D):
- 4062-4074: 4.8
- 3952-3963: 4.2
